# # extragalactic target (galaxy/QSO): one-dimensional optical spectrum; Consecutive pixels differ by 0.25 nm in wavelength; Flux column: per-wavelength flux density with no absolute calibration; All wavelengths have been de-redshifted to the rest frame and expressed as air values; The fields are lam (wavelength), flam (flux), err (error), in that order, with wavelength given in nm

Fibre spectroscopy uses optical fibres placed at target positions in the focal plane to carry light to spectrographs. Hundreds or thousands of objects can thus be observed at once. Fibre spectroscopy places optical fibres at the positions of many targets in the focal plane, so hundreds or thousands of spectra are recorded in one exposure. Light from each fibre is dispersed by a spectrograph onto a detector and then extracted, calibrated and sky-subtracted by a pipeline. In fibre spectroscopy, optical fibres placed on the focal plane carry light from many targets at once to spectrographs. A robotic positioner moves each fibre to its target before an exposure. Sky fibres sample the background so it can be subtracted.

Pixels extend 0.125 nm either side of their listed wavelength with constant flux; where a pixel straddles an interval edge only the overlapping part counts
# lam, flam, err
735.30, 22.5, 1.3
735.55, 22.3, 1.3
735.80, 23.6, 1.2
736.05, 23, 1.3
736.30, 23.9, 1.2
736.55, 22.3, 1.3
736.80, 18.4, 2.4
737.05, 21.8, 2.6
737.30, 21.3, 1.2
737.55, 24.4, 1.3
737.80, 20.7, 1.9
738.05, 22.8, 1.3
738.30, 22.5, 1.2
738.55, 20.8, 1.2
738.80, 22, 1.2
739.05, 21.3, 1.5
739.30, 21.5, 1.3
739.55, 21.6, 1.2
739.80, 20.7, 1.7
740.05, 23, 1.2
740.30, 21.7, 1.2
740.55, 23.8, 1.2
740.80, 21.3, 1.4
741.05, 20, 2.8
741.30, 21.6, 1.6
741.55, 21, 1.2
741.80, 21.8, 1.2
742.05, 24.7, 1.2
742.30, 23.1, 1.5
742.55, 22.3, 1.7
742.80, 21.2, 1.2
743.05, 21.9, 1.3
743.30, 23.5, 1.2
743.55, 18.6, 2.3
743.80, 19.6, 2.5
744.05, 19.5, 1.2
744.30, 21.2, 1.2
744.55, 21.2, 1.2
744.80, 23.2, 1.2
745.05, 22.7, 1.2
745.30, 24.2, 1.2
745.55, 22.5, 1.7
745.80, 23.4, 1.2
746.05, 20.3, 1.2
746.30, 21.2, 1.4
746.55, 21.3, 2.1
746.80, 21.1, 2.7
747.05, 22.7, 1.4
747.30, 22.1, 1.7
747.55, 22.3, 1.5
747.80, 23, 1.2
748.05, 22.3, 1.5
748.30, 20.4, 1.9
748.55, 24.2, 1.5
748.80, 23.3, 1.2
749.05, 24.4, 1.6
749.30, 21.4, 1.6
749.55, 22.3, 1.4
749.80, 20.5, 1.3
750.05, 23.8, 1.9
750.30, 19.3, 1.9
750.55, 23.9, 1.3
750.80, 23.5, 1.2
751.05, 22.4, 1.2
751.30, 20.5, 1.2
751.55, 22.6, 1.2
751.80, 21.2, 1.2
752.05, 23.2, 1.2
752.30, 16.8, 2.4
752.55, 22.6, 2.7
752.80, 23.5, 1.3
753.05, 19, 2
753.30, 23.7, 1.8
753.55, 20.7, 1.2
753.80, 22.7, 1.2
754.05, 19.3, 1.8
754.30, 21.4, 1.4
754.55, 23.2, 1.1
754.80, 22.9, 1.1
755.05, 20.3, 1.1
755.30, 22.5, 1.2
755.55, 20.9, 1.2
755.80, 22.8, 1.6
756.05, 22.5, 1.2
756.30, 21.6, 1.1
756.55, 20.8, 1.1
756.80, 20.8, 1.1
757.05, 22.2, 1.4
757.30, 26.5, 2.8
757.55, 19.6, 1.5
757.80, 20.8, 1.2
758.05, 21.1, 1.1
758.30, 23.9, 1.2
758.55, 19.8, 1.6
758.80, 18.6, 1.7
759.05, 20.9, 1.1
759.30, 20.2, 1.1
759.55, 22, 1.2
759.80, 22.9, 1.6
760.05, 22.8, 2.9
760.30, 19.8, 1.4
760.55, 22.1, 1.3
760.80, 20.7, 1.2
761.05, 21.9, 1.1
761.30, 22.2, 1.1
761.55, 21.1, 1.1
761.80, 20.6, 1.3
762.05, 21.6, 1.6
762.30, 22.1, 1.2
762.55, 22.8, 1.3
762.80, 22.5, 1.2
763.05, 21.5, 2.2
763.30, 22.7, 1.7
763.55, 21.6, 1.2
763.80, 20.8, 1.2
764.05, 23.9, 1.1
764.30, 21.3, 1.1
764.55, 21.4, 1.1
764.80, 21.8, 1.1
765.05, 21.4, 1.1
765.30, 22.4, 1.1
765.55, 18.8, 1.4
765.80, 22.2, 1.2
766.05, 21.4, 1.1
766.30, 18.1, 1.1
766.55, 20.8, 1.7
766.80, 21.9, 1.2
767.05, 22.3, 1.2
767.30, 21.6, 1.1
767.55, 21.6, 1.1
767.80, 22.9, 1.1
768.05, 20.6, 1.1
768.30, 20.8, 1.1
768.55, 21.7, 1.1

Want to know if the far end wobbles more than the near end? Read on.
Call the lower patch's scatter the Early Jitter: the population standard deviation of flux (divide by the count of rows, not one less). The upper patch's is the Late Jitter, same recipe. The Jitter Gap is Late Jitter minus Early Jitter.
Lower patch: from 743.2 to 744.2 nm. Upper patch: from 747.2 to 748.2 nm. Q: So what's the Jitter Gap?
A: -1.5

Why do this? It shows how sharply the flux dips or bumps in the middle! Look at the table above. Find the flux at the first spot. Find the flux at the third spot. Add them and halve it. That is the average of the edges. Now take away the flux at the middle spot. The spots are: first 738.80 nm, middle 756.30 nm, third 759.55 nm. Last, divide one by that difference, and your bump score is 2.5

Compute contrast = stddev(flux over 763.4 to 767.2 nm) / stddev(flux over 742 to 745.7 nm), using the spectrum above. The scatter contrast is 0.80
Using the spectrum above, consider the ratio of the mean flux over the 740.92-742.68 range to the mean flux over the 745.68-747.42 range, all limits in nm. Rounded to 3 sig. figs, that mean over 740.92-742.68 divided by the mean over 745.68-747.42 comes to 1.02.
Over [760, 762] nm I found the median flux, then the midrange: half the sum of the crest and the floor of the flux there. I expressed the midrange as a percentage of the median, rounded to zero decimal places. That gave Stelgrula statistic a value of 99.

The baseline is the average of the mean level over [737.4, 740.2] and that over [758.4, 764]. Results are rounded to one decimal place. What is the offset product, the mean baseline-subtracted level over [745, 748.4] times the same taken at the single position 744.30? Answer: -0.2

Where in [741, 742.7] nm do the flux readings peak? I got 742.05 nm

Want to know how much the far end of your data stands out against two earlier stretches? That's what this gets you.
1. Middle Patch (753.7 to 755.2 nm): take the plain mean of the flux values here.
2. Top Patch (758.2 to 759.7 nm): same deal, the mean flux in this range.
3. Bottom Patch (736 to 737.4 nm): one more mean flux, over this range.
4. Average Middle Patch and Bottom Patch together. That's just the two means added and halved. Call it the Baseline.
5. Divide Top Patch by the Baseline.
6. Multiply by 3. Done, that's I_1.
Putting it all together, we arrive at 2.89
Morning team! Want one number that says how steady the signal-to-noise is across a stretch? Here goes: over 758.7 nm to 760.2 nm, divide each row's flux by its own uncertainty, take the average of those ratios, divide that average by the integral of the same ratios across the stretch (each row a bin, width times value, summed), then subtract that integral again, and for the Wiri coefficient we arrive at -22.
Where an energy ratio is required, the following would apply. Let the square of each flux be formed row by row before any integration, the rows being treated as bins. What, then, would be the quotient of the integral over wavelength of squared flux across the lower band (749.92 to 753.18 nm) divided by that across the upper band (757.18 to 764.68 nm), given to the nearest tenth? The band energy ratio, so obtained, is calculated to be 0.4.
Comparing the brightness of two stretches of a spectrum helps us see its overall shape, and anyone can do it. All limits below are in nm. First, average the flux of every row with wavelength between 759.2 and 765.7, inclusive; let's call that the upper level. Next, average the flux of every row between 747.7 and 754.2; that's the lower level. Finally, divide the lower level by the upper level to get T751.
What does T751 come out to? 1.01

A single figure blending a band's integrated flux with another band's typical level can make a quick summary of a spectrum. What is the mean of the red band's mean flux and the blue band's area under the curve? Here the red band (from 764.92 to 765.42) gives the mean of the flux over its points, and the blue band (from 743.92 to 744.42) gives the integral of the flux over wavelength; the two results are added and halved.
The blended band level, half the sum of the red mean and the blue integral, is 16.0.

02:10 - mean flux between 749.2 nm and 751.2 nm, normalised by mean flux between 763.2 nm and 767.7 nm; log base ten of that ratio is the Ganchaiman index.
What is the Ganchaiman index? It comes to 0.014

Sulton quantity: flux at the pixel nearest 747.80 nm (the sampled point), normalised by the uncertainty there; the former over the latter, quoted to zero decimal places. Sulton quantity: 19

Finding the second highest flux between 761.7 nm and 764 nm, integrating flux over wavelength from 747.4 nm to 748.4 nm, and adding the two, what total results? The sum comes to 45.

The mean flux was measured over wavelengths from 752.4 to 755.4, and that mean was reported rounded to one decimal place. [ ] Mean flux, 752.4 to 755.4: 21.8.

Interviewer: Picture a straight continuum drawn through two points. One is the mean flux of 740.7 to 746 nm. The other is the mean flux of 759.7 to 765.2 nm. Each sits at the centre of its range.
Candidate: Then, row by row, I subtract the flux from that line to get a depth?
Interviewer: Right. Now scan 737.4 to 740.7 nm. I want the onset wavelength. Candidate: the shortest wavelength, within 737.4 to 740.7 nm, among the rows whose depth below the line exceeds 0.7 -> 737.80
